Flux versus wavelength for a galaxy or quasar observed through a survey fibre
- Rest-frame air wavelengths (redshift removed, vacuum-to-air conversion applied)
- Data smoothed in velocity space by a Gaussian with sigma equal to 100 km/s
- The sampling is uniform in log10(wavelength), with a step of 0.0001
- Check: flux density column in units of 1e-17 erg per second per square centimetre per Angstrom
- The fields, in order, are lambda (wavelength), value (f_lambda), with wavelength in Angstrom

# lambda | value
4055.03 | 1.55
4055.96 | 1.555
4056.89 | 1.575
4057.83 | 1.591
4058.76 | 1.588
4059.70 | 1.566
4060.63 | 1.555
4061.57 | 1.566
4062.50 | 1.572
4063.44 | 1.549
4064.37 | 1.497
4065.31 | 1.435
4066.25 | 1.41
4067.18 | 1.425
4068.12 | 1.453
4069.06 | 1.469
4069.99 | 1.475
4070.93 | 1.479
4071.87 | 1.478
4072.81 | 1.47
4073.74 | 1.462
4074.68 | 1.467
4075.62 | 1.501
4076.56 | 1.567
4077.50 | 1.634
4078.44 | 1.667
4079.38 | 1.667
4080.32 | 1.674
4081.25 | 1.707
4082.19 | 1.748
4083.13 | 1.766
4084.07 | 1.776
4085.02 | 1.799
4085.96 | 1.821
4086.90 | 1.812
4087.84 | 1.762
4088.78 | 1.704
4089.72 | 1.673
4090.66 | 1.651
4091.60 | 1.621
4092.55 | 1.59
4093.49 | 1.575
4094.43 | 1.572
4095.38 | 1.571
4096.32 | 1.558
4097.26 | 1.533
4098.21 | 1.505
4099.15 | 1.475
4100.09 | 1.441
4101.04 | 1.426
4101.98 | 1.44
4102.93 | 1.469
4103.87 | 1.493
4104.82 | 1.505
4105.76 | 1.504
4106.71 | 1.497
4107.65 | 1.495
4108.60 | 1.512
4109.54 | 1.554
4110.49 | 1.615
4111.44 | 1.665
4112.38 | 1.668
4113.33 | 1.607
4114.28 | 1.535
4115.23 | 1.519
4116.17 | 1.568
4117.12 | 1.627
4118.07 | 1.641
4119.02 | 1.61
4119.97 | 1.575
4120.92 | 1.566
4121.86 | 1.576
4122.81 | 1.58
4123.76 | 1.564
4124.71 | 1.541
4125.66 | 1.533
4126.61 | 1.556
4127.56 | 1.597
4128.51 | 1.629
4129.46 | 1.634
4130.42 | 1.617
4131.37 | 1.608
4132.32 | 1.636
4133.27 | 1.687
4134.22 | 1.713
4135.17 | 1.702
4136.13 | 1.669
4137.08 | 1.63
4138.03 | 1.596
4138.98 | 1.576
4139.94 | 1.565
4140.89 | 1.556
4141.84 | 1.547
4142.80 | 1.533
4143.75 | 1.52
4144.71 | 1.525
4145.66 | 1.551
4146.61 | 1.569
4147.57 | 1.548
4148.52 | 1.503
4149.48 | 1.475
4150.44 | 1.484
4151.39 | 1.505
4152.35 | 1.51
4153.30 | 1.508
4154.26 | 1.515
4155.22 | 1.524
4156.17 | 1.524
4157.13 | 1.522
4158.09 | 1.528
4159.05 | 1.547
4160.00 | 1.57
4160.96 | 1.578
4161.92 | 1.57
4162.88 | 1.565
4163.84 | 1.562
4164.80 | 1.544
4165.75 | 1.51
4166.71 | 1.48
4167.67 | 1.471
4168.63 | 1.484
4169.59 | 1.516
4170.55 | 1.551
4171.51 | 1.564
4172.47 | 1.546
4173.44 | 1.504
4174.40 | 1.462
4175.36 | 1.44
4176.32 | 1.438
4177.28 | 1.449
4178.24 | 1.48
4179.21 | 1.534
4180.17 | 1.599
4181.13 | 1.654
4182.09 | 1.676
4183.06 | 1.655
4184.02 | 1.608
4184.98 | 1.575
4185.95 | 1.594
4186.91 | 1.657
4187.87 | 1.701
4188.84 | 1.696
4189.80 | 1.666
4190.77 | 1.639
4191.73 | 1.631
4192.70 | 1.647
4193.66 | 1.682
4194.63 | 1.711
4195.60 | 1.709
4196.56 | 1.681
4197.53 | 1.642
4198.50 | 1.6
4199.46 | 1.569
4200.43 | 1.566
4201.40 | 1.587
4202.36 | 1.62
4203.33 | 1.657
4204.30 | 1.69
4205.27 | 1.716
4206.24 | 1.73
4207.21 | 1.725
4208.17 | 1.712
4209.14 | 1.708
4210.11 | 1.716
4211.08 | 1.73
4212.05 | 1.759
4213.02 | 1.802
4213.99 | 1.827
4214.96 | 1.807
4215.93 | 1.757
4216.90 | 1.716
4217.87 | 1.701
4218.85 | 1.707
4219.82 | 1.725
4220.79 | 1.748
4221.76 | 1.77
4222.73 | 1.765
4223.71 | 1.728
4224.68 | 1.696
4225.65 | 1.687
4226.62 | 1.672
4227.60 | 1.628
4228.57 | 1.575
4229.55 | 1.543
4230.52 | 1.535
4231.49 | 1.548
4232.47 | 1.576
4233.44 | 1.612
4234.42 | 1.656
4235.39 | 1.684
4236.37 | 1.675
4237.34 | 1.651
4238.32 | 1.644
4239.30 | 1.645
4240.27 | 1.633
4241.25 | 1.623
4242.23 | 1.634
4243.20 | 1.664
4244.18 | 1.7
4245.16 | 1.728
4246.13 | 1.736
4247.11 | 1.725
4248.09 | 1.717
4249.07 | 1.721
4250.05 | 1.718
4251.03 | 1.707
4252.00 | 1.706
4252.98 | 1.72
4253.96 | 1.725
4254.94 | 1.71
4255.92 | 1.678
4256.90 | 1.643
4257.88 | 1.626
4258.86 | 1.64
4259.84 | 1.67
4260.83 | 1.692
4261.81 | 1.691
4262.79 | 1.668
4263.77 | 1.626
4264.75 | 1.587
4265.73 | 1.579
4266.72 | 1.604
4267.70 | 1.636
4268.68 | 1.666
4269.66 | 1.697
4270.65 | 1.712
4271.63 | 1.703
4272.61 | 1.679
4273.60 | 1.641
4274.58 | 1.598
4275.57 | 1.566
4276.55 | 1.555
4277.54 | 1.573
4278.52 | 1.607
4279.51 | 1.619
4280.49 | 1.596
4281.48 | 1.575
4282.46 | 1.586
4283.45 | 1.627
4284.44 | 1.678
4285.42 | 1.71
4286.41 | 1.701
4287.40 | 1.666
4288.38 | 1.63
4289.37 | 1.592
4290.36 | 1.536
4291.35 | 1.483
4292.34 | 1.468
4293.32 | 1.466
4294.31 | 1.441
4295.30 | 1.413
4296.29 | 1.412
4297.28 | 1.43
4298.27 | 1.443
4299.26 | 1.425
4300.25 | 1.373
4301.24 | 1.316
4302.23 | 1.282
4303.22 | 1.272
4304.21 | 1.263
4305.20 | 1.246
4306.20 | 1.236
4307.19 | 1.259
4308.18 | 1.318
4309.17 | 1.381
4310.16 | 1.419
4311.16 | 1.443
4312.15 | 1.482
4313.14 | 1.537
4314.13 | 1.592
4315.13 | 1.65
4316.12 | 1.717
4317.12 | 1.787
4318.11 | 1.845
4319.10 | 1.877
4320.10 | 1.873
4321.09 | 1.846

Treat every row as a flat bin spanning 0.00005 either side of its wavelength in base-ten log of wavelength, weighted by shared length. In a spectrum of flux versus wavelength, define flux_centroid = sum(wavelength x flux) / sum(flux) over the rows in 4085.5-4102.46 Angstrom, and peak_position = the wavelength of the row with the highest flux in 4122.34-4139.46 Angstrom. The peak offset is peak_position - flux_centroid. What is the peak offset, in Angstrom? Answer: 40.6 Angstrom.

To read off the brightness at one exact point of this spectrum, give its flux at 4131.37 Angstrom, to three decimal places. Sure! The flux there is 1.608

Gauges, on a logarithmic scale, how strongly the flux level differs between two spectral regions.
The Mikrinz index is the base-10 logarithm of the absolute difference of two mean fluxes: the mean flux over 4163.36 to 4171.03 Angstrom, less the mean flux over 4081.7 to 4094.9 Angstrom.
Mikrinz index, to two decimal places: -0.72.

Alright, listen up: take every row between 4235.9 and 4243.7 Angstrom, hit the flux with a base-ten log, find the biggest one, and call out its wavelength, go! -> 4236.37 Angstrom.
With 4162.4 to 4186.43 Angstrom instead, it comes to 4182.09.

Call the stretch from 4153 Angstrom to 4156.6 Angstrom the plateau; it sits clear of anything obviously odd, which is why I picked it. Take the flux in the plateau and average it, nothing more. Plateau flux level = 1.52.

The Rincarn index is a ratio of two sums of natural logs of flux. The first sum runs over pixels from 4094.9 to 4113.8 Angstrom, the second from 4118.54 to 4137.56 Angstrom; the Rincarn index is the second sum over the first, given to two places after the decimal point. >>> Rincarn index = 1.13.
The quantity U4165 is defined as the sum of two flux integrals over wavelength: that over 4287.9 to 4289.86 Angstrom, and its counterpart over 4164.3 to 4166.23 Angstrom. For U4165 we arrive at 6.11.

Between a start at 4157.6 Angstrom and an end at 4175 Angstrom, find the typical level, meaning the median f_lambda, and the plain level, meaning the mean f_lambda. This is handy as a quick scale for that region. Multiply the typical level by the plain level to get 2.36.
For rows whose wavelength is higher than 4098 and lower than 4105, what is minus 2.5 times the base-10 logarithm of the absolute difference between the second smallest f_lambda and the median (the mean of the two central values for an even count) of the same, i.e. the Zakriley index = 3.7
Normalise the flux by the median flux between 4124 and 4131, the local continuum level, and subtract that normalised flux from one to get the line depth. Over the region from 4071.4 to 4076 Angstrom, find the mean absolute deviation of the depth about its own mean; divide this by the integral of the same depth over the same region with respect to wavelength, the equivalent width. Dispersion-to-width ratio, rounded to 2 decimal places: 0.02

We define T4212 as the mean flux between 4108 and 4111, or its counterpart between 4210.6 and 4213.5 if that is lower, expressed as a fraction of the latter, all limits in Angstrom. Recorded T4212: 0.88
